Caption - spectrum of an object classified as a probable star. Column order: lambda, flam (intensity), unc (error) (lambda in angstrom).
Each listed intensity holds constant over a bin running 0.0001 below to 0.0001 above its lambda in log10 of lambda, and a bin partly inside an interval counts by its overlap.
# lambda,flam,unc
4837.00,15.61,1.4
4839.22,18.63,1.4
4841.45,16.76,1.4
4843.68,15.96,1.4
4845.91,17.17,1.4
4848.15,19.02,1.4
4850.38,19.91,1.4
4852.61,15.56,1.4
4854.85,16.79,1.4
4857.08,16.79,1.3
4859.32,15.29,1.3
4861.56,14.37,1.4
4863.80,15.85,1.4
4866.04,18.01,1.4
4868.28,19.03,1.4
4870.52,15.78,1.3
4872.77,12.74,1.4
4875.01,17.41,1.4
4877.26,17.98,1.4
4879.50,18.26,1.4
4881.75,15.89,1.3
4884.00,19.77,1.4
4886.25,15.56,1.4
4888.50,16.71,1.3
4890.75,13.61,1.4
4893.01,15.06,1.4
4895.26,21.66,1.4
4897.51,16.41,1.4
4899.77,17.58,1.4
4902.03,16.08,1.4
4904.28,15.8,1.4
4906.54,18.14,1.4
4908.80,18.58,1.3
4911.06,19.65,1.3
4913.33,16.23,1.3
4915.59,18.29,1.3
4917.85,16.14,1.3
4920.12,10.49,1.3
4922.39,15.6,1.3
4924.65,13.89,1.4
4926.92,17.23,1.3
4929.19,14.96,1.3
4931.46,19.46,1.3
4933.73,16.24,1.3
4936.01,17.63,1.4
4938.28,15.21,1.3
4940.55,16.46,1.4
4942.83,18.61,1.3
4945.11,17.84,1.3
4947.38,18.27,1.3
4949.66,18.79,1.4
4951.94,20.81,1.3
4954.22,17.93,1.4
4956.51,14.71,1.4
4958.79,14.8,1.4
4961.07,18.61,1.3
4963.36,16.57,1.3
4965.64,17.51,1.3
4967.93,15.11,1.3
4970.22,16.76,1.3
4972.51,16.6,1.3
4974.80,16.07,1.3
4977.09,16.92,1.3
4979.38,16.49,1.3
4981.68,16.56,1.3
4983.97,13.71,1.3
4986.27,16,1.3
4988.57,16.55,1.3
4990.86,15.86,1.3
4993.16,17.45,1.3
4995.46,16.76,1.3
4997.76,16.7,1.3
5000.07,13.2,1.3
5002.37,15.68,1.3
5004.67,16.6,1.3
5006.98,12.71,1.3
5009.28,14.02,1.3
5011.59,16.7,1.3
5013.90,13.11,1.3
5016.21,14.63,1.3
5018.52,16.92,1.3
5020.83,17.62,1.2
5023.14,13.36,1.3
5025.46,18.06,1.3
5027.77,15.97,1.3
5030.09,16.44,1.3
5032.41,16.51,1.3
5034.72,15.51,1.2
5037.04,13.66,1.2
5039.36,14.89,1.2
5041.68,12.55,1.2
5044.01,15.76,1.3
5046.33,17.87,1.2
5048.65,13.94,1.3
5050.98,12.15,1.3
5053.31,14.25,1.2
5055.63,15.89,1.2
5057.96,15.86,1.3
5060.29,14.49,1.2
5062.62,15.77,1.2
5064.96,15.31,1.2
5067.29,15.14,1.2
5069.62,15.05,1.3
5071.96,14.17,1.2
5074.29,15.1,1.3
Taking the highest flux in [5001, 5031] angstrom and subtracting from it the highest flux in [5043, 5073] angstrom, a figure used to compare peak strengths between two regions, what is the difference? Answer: 0.2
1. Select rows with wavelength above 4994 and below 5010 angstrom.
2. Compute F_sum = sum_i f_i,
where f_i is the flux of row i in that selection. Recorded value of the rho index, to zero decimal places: 106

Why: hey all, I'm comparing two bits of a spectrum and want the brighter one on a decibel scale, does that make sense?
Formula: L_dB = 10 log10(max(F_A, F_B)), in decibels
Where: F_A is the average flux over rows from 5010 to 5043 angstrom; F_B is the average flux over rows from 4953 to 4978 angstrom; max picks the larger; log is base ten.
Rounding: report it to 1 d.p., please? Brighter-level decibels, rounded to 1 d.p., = 12.2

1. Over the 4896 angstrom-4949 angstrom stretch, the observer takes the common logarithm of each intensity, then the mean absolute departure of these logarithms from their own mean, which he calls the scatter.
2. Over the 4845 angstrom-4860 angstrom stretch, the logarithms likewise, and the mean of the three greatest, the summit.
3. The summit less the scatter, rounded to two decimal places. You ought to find 1.23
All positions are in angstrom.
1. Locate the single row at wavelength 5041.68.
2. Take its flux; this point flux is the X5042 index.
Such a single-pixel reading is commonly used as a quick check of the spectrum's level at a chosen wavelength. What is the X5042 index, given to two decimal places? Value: 12.55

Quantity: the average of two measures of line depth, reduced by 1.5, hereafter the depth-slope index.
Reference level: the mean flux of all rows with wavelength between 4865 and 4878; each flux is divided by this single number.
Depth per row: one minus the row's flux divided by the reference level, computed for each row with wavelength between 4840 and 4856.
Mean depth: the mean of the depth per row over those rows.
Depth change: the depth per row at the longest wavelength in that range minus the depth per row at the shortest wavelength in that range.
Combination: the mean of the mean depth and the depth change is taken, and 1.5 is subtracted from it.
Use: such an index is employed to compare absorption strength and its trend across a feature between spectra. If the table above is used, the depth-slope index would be -1.52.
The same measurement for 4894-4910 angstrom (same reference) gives -1.44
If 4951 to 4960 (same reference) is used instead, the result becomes -1.33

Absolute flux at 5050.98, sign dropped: 12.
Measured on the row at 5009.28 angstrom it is 14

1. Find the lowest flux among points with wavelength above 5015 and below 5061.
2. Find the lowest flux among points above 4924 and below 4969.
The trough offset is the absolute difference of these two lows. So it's 1.7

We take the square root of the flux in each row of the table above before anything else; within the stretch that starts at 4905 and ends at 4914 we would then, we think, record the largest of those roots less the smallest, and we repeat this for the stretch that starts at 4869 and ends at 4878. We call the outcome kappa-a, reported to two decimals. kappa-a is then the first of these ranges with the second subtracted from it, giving -0.27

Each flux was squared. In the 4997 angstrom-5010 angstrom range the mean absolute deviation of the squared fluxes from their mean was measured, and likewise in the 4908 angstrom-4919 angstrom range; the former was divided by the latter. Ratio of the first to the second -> 1.0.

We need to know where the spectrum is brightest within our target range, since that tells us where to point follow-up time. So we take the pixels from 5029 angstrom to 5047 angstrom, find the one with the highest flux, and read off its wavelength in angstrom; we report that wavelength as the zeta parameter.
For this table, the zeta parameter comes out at 5046.33 angstrom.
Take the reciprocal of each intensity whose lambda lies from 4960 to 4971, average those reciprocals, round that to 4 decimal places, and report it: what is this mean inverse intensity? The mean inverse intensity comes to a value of 0.0594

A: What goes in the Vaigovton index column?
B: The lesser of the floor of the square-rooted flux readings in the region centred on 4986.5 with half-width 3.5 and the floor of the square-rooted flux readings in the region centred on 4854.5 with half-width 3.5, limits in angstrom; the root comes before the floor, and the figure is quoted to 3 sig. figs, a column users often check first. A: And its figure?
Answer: 3.70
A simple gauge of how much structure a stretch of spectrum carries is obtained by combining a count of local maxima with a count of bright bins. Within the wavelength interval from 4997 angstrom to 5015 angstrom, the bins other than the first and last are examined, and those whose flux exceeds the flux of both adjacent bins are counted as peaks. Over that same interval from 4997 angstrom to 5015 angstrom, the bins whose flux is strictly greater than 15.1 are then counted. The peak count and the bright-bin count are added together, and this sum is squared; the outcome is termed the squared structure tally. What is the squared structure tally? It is 36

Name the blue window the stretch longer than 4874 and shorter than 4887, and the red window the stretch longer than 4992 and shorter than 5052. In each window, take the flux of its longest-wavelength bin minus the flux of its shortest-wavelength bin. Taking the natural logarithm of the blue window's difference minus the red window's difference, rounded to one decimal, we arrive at 1.2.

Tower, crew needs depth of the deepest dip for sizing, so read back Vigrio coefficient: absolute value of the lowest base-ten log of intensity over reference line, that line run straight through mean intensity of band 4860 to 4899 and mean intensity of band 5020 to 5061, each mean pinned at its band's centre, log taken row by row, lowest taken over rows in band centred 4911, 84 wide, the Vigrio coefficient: 0.19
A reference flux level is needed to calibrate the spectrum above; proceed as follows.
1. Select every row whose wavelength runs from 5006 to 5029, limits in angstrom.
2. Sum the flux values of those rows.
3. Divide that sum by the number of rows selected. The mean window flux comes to 15.3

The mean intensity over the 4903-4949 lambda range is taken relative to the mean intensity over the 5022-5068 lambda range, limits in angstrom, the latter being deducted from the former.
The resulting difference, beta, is 1.6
